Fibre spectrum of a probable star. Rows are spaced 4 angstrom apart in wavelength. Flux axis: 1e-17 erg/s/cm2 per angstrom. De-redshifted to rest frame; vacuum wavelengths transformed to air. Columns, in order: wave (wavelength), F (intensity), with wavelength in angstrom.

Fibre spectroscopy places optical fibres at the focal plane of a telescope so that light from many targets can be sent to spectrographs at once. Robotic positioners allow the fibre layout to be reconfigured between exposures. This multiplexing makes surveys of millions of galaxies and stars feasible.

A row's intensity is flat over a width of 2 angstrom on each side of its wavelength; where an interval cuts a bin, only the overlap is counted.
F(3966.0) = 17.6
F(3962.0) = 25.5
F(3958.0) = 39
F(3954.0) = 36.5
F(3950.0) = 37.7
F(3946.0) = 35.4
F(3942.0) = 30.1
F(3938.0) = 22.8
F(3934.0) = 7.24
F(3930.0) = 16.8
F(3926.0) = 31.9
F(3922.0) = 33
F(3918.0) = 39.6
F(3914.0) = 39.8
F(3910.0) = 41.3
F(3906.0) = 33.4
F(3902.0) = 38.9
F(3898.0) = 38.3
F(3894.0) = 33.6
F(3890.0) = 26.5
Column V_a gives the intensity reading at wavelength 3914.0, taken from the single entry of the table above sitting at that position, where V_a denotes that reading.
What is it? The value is 39.8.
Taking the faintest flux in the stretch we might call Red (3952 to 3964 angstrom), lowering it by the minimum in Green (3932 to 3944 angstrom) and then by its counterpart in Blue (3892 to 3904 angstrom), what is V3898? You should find -15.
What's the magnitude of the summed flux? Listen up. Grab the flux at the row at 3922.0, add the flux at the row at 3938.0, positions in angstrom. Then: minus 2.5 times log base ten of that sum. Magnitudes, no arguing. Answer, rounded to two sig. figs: -4.4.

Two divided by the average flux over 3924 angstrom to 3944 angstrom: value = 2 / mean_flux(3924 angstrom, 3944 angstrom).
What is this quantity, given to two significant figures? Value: 0.092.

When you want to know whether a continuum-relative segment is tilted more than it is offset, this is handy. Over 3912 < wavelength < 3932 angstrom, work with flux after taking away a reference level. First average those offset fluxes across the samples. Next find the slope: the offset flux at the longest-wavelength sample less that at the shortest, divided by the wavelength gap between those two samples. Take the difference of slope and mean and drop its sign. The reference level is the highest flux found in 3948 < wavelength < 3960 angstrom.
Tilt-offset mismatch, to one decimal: 5.3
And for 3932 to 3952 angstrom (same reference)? 14.3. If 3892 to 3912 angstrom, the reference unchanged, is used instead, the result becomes 2.4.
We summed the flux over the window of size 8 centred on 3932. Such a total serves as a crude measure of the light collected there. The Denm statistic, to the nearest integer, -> 24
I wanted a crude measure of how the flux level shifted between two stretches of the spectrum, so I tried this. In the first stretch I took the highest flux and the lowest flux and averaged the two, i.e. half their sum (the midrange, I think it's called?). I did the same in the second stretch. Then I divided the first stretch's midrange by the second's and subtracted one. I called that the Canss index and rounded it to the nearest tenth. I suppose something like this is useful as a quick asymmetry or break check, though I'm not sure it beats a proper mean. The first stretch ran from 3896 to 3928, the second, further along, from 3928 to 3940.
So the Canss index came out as 1.4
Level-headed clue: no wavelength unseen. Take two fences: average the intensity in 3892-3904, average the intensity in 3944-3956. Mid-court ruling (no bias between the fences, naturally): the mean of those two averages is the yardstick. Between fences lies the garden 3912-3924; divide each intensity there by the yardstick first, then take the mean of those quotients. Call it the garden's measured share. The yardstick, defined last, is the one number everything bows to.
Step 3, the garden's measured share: 1.02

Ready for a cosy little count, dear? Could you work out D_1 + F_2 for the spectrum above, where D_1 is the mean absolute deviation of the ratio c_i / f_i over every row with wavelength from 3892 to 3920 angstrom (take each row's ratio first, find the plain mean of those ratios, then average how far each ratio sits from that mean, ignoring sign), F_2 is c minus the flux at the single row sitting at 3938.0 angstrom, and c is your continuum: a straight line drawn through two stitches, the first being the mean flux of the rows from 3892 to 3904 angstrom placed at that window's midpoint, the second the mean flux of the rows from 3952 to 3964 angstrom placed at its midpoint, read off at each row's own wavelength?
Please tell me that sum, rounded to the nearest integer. 12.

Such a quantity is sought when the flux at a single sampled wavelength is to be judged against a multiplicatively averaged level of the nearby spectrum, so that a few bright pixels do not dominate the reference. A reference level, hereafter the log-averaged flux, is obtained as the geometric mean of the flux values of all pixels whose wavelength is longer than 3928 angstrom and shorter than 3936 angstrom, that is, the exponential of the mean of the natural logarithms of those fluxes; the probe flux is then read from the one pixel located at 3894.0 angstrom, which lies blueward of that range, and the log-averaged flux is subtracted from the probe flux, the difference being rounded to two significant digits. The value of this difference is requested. 23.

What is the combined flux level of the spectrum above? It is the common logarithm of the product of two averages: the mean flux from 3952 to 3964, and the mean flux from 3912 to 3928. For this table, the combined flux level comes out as 3.08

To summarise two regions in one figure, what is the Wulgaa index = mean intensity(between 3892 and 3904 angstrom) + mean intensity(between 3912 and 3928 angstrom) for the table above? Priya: 73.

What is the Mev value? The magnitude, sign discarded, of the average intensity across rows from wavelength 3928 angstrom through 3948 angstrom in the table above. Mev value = 22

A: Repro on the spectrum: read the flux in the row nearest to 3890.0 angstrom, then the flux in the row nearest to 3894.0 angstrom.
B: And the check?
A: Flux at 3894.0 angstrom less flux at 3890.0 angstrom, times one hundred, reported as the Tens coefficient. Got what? 710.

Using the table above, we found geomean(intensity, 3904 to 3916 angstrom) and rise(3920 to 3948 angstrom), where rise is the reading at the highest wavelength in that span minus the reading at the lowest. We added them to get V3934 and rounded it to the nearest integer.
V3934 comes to 40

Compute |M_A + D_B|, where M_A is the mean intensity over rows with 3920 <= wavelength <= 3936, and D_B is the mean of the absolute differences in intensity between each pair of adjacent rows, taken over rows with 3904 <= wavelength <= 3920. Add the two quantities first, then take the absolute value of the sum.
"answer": 25.4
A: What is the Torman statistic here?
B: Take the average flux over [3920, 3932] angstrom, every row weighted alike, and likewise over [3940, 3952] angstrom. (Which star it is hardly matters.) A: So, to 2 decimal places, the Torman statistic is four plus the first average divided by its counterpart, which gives 4.79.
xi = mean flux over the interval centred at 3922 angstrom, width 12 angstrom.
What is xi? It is 34.8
